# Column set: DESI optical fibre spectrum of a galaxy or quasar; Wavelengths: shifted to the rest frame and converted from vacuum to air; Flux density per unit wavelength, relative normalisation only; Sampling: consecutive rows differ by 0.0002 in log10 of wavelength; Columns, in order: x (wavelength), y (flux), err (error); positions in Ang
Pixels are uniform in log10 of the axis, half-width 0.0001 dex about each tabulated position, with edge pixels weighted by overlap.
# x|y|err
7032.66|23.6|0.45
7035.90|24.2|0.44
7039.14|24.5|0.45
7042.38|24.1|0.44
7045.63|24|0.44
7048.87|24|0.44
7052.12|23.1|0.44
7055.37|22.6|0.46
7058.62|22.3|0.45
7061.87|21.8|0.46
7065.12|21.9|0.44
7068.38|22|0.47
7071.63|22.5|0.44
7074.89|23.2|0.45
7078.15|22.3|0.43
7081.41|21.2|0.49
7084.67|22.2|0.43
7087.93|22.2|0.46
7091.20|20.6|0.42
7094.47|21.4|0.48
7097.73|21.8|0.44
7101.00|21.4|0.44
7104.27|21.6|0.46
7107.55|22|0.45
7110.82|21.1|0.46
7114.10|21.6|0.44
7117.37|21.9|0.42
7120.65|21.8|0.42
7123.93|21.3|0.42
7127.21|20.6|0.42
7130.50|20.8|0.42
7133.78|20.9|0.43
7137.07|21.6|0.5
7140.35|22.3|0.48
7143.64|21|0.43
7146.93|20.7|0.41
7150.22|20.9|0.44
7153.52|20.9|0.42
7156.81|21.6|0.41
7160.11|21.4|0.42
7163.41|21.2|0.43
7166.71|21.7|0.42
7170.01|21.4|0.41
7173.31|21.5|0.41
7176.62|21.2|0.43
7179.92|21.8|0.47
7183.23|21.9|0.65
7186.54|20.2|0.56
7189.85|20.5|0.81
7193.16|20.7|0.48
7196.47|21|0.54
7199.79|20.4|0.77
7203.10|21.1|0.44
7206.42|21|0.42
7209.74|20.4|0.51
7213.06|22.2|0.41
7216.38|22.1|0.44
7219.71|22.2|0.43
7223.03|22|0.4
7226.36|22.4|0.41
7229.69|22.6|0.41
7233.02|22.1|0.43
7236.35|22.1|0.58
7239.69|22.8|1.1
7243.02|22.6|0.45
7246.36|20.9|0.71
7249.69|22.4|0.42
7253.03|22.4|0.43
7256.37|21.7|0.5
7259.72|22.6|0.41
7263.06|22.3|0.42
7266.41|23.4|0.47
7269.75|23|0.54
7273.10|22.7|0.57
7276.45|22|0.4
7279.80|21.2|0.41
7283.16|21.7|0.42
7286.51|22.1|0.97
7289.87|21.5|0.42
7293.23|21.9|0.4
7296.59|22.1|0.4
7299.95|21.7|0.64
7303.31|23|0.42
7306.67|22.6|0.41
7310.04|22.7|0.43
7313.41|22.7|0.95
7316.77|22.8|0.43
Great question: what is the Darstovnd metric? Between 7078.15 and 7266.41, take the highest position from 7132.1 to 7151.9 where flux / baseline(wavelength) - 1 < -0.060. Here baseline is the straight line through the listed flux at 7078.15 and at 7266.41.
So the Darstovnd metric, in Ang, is 7150.22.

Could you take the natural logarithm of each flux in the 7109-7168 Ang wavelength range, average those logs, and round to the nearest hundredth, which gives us 3.06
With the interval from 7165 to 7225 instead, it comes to 3.06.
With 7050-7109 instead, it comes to 3.09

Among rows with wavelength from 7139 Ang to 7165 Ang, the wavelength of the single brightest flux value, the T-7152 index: 7140.35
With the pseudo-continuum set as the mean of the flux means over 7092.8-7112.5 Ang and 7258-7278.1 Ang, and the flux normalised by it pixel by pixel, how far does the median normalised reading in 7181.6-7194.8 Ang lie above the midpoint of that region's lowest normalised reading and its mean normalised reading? 0.0040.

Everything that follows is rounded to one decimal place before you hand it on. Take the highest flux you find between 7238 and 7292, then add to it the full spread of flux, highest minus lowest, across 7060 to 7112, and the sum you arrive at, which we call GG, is 26.0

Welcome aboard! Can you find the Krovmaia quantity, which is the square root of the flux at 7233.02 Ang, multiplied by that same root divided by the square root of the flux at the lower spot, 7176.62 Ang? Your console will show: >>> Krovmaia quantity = 4.80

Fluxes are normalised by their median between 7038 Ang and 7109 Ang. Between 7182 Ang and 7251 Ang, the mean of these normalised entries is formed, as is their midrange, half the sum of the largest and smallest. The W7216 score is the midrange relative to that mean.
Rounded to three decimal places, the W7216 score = 0.995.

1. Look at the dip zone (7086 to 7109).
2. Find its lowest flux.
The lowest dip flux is 20.6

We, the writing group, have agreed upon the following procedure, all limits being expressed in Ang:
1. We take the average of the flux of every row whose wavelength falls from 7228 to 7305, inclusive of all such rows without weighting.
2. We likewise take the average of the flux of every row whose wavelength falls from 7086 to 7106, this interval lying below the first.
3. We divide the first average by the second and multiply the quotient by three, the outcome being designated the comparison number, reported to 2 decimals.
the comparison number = 3.10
